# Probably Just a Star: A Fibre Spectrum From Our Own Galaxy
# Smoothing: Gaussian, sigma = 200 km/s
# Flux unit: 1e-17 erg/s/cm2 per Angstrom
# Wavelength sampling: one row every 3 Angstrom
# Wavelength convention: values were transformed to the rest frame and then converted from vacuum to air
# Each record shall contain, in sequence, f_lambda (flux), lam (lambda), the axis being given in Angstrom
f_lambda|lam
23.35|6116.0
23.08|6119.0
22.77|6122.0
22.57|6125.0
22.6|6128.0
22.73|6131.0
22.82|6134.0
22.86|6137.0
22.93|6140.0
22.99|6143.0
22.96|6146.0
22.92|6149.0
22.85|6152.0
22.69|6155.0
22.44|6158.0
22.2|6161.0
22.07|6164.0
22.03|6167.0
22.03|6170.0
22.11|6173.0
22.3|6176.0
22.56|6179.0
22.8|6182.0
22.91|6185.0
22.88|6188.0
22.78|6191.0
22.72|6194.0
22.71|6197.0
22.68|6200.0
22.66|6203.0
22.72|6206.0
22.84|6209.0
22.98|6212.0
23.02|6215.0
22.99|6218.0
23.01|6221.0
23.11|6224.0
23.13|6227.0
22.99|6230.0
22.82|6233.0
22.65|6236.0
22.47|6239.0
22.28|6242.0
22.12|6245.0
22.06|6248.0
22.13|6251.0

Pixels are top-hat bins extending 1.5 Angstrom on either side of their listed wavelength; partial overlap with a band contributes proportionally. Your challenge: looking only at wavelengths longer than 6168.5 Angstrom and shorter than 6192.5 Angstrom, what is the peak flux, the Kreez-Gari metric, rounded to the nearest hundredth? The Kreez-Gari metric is 22.91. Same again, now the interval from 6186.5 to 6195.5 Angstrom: 22.88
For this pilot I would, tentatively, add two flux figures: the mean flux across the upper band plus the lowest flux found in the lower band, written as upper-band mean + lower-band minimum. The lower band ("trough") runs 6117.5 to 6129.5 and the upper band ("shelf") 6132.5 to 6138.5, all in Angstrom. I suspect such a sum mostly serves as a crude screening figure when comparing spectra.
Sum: 45.4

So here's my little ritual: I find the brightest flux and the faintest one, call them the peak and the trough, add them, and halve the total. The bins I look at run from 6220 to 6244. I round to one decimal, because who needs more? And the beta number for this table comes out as 22.7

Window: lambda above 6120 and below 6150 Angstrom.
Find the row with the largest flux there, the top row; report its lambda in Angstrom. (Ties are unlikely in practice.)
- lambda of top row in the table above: 6143.0 Angstrom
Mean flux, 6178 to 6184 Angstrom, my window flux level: 22.7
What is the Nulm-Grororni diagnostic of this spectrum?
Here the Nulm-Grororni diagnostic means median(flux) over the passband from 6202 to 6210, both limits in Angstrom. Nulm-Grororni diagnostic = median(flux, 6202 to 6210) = 22.7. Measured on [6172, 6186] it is 22.6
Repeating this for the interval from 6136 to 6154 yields 22.9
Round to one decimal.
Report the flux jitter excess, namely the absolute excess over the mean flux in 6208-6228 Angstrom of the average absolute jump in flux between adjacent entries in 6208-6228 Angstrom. 23.0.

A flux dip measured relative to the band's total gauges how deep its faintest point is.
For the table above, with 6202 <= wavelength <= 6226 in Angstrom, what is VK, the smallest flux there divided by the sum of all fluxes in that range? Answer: 0.124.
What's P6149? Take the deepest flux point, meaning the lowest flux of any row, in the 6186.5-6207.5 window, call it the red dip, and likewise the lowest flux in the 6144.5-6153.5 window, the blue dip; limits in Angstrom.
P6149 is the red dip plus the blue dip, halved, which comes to 22.8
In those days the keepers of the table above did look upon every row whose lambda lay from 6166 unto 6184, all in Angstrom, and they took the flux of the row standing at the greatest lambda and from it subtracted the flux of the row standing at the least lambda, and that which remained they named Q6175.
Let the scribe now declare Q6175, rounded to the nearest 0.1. 0.8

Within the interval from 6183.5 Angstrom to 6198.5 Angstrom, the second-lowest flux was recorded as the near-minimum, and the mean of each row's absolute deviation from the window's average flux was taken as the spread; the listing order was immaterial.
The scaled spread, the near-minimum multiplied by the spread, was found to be 1.7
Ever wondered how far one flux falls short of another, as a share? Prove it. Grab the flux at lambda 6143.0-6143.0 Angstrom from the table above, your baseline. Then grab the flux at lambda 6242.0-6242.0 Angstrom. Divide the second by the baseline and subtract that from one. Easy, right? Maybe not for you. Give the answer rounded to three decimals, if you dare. 0.031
